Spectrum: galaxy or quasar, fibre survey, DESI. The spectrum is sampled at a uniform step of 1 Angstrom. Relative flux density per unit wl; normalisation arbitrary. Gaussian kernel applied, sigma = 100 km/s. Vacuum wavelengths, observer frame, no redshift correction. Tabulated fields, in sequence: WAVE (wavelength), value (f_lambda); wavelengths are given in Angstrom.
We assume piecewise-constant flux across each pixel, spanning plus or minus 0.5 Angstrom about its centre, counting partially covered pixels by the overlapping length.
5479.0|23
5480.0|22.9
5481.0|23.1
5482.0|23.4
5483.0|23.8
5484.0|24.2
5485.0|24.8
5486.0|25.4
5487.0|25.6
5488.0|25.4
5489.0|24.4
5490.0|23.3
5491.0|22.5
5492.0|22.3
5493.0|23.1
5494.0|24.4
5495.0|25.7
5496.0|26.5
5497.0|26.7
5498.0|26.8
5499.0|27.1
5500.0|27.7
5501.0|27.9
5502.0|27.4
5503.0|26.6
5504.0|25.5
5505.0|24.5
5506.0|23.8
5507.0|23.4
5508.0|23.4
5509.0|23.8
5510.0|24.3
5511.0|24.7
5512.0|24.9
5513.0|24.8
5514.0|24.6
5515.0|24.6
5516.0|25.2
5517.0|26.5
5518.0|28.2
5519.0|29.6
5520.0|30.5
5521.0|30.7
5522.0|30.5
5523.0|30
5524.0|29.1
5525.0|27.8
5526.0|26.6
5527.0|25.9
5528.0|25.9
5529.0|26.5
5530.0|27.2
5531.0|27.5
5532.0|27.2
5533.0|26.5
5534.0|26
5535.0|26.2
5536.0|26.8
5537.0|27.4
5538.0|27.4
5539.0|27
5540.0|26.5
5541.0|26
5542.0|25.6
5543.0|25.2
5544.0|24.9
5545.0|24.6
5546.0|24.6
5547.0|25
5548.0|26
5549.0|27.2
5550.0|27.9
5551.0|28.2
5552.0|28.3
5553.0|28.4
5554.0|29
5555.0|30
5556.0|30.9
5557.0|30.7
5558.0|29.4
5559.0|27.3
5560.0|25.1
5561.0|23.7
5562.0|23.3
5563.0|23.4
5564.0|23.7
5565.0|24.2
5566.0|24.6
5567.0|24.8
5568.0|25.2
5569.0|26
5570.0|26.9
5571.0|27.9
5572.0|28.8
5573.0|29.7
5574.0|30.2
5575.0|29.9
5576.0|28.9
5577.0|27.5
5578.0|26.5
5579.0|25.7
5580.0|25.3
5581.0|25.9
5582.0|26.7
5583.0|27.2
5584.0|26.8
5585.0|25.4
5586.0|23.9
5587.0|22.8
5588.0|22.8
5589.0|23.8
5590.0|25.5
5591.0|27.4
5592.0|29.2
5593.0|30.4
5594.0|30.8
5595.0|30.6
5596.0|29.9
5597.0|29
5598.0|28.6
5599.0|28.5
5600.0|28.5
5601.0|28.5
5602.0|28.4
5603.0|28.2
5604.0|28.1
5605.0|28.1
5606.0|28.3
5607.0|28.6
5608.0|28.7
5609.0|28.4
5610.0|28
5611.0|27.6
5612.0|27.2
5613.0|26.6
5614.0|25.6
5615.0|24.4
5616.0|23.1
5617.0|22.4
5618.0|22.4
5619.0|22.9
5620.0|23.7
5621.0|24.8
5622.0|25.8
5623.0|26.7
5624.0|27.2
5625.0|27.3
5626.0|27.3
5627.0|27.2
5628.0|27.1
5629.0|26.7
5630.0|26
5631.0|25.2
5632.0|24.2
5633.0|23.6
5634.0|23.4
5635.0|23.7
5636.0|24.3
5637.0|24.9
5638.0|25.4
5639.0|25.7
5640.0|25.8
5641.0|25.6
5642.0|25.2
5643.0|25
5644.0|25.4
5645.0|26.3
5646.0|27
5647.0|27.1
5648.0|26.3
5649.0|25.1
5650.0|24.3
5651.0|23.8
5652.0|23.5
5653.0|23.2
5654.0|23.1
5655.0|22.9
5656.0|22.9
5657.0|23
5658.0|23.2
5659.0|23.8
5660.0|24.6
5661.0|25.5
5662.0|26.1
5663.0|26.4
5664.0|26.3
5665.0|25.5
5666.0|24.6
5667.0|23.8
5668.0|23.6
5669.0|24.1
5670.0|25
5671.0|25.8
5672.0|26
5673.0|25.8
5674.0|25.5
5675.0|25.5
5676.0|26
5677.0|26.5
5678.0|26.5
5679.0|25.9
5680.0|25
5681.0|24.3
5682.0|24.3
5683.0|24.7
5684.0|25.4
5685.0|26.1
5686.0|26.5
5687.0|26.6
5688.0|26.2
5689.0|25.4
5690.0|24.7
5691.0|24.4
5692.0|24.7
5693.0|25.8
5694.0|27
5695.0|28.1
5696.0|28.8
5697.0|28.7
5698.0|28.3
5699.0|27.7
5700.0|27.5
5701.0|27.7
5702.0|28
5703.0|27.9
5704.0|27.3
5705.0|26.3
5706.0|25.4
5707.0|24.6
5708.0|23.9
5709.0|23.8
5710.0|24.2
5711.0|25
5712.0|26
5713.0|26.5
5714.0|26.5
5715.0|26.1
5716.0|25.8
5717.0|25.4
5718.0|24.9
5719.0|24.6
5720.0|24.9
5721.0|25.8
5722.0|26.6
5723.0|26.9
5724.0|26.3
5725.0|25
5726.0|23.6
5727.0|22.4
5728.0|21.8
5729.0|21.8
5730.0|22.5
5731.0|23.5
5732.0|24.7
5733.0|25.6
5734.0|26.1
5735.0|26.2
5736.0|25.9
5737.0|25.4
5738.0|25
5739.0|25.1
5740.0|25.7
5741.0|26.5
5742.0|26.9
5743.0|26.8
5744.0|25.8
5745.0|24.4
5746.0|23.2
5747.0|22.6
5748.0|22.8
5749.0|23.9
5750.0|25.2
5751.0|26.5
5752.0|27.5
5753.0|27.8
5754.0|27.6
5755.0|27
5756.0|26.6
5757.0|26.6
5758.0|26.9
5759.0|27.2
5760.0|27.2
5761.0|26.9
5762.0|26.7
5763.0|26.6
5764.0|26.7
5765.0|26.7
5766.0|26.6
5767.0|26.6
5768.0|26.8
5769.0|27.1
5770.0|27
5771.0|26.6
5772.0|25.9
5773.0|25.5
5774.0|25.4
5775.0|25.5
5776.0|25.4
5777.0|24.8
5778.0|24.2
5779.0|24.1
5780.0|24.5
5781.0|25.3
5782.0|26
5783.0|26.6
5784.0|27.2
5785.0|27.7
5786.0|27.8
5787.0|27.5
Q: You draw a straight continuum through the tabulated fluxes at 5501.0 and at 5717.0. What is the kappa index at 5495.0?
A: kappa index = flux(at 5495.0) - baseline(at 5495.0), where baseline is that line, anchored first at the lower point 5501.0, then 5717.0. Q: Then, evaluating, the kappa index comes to -2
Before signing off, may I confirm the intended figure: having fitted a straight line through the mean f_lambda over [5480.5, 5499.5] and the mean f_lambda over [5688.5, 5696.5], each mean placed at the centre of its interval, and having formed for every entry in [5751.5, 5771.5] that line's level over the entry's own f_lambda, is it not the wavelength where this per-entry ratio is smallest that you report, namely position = 5753.0 Angstrom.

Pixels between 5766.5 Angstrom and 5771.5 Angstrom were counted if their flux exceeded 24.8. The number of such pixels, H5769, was 5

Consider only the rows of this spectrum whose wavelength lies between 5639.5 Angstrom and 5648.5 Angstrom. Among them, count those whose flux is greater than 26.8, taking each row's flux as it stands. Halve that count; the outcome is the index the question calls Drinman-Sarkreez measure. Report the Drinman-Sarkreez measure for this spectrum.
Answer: 1.0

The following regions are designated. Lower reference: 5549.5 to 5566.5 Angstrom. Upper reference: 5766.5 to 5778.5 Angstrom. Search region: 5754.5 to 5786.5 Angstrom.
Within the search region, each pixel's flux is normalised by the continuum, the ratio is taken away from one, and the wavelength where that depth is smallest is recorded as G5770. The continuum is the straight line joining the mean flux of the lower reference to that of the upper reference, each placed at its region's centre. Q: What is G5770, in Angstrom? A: 5786.0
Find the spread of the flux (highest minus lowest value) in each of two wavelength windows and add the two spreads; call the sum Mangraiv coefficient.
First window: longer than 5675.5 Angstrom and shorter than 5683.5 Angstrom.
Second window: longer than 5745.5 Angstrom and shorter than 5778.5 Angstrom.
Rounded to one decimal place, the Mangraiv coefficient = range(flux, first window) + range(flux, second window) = 7.4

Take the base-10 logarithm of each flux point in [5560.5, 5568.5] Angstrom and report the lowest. 1.37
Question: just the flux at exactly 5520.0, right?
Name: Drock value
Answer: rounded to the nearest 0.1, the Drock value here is 30.5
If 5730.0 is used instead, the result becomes 22.5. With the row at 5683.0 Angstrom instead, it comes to 24.7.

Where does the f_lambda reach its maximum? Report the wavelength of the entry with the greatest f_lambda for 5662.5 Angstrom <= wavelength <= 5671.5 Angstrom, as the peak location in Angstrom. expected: 5663.0 Angstrom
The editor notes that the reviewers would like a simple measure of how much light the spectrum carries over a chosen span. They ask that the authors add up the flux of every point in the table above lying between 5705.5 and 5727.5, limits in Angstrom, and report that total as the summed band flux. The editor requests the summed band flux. 554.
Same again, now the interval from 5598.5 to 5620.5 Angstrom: 586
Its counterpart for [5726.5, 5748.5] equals 541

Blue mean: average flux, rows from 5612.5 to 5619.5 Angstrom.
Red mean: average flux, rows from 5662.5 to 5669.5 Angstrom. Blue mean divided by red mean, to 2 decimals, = 0.96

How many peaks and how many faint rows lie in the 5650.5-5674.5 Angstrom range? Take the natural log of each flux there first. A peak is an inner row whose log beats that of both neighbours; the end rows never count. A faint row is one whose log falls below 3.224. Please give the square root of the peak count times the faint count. 5.5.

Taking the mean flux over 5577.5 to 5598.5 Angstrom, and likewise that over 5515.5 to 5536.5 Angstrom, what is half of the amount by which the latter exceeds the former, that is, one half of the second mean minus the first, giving 0.4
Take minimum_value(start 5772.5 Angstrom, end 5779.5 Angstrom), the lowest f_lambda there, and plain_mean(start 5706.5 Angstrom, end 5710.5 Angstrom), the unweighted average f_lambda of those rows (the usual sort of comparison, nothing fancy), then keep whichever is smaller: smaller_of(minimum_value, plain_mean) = 24.1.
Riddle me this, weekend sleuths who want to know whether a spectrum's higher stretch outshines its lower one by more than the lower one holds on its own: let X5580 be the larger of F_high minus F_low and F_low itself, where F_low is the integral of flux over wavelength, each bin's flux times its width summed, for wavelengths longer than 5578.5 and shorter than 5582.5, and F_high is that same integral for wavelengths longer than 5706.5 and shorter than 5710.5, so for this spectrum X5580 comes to 104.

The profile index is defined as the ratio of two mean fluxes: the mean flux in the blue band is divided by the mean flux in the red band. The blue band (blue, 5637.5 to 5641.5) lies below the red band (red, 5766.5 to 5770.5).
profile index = 0.95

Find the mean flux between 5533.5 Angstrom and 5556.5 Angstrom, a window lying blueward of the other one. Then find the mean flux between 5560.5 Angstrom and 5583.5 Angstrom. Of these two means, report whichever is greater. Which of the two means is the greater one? 26.9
